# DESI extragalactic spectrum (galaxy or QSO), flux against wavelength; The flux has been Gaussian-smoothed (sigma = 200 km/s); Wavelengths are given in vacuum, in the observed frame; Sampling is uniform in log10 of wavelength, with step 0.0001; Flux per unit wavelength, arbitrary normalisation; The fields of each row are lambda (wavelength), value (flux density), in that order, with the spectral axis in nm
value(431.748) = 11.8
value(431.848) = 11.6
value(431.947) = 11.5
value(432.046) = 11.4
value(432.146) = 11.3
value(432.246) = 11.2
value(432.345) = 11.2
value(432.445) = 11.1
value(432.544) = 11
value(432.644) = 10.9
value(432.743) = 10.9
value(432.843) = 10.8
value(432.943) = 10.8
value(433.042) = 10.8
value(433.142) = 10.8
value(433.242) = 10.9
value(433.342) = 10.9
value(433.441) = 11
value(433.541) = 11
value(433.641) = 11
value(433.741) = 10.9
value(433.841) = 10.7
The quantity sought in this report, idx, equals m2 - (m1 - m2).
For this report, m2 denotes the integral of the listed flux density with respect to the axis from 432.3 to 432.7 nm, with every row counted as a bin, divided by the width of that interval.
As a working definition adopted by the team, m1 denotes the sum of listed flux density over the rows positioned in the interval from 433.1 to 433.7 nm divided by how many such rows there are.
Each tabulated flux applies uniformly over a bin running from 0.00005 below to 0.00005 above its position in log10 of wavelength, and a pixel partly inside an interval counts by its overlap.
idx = 11.2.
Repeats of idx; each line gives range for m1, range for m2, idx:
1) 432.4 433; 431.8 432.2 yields 12.0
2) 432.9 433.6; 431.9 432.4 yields 11.7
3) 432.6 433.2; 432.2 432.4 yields 11.6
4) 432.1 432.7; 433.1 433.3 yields 10.5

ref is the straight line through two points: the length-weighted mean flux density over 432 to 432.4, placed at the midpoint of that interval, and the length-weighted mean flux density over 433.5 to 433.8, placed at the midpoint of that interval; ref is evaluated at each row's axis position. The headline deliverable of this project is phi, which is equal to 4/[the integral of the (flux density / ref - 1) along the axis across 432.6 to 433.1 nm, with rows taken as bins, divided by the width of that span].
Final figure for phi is -163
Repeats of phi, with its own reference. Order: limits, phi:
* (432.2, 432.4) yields -1596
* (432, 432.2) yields 577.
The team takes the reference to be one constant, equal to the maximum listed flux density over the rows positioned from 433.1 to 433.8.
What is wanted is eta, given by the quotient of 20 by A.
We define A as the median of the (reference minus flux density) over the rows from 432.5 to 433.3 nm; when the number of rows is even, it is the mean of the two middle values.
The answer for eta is 133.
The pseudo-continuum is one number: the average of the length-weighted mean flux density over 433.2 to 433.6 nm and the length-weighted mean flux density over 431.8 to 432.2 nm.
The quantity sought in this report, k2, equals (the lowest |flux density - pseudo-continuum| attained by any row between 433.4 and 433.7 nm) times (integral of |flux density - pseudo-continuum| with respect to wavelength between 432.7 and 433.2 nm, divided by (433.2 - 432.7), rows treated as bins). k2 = 0.08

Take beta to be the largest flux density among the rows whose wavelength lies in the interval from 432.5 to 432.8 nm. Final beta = 11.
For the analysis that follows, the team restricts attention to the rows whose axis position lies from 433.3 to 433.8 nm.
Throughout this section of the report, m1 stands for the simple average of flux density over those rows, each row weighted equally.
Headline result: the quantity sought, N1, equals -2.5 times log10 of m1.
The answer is -2.60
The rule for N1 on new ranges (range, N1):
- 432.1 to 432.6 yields -2.62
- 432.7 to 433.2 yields -2.59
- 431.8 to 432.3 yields -2.64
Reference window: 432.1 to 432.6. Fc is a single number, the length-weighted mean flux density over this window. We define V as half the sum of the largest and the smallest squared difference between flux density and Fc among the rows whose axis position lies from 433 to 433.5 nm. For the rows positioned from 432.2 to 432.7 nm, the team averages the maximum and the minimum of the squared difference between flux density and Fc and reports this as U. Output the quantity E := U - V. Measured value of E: -0.041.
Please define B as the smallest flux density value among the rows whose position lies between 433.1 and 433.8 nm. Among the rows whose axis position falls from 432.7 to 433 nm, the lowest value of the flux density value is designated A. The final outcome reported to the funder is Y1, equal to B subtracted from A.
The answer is 0.00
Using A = 10.8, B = 10.8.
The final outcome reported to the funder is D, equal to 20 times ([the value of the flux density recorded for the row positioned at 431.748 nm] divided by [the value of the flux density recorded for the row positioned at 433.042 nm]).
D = 21.9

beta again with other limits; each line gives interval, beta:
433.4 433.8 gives 11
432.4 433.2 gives 11.1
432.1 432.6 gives 11.3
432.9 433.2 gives 10.8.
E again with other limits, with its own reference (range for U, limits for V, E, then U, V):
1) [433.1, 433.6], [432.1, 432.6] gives 0.061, 0.07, 0.01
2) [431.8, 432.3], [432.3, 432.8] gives 0.069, 0.10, 0.03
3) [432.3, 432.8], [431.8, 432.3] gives -0.069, 0.03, 0.10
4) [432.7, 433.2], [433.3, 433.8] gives 0.050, 0.09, 0.04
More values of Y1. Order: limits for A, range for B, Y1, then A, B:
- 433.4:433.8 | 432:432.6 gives -0.10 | 10.9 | 11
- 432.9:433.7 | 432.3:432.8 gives -0.10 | 10.8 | 10.9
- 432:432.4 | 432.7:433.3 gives 0.40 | 11.2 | 10.8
